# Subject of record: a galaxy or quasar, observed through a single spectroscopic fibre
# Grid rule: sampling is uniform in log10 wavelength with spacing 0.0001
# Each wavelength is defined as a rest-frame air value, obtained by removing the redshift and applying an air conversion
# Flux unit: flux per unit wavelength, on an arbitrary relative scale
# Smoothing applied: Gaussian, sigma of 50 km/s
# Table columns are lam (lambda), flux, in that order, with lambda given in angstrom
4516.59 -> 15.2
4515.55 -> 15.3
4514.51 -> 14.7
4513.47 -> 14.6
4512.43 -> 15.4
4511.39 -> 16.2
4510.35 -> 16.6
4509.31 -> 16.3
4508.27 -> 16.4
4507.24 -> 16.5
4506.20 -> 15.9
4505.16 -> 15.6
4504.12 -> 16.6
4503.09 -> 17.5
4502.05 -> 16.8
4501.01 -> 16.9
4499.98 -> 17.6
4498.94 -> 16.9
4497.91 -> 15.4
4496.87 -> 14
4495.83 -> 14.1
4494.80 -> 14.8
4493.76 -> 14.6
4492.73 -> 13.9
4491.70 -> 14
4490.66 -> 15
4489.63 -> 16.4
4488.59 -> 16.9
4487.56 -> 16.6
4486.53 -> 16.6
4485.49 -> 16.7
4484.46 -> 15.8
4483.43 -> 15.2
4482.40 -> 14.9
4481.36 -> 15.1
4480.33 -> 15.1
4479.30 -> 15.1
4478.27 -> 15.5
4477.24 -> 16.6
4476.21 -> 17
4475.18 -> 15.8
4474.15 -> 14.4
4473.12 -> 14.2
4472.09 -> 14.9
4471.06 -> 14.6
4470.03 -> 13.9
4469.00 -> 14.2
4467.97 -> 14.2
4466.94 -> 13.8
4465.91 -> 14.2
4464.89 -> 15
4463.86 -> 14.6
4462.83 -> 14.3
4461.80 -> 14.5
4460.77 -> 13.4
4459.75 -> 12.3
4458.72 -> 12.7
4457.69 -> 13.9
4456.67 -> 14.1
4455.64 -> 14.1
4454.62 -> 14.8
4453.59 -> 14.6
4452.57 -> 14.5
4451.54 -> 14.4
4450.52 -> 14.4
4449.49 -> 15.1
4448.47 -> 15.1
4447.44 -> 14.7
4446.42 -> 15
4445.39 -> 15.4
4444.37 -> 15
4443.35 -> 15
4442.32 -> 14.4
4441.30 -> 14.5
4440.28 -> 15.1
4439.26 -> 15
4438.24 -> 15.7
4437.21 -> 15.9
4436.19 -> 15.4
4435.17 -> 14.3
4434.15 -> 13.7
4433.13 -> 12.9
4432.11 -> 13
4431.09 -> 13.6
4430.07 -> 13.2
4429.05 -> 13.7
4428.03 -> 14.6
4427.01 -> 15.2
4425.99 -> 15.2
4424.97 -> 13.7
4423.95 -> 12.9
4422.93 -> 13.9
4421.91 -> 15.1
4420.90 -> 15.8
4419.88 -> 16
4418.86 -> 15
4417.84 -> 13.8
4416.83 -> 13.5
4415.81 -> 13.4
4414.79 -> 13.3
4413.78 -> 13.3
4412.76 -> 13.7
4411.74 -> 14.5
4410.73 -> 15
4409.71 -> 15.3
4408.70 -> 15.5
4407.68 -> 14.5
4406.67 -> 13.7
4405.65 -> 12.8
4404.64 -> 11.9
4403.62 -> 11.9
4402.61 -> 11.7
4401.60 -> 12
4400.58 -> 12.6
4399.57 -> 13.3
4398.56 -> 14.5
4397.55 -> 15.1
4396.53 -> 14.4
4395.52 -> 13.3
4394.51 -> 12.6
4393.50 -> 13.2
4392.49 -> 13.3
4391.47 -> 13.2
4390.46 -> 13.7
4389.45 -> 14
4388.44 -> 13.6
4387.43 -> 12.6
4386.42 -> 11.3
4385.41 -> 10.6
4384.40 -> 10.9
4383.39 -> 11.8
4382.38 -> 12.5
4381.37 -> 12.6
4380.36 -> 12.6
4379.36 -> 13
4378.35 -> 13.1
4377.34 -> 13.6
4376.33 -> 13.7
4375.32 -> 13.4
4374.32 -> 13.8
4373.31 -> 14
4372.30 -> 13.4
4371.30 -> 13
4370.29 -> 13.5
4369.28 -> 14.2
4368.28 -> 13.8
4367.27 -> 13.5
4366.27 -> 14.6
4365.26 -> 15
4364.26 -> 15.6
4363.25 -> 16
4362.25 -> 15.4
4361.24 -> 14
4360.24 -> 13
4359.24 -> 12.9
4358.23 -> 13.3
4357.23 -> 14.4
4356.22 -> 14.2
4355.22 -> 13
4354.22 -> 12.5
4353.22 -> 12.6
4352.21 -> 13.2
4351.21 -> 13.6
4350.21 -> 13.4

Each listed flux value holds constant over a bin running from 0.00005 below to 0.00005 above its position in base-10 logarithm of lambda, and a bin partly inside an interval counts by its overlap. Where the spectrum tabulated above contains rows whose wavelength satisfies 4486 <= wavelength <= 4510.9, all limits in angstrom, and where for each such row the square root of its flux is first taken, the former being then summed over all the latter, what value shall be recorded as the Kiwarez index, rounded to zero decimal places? 96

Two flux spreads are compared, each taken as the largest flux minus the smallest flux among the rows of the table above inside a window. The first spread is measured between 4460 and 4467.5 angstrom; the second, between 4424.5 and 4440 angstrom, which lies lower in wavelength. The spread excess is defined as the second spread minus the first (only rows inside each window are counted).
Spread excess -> 1.4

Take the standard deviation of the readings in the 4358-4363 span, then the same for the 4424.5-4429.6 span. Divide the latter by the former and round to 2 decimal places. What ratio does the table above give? 0.73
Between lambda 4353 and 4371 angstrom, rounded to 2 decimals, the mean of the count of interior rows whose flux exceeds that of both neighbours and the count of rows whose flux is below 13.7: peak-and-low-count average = 5.50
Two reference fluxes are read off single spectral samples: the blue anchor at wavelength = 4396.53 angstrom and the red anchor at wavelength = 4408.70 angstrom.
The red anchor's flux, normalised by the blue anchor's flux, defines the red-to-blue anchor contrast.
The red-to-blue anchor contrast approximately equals 1.08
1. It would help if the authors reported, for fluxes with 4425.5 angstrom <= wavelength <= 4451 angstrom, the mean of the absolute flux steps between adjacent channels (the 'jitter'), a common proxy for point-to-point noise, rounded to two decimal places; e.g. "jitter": 0.44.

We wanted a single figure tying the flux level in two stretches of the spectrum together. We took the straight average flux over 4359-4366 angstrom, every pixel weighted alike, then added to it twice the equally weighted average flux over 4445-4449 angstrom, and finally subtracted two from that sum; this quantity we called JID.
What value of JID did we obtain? 42.7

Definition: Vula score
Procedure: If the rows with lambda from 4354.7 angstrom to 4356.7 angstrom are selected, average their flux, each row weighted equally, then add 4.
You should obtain 17.6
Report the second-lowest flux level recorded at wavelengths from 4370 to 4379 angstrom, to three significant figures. 13.1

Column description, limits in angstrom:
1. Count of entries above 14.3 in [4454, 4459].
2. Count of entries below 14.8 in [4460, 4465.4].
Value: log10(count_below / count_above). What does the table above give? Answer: 0.6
